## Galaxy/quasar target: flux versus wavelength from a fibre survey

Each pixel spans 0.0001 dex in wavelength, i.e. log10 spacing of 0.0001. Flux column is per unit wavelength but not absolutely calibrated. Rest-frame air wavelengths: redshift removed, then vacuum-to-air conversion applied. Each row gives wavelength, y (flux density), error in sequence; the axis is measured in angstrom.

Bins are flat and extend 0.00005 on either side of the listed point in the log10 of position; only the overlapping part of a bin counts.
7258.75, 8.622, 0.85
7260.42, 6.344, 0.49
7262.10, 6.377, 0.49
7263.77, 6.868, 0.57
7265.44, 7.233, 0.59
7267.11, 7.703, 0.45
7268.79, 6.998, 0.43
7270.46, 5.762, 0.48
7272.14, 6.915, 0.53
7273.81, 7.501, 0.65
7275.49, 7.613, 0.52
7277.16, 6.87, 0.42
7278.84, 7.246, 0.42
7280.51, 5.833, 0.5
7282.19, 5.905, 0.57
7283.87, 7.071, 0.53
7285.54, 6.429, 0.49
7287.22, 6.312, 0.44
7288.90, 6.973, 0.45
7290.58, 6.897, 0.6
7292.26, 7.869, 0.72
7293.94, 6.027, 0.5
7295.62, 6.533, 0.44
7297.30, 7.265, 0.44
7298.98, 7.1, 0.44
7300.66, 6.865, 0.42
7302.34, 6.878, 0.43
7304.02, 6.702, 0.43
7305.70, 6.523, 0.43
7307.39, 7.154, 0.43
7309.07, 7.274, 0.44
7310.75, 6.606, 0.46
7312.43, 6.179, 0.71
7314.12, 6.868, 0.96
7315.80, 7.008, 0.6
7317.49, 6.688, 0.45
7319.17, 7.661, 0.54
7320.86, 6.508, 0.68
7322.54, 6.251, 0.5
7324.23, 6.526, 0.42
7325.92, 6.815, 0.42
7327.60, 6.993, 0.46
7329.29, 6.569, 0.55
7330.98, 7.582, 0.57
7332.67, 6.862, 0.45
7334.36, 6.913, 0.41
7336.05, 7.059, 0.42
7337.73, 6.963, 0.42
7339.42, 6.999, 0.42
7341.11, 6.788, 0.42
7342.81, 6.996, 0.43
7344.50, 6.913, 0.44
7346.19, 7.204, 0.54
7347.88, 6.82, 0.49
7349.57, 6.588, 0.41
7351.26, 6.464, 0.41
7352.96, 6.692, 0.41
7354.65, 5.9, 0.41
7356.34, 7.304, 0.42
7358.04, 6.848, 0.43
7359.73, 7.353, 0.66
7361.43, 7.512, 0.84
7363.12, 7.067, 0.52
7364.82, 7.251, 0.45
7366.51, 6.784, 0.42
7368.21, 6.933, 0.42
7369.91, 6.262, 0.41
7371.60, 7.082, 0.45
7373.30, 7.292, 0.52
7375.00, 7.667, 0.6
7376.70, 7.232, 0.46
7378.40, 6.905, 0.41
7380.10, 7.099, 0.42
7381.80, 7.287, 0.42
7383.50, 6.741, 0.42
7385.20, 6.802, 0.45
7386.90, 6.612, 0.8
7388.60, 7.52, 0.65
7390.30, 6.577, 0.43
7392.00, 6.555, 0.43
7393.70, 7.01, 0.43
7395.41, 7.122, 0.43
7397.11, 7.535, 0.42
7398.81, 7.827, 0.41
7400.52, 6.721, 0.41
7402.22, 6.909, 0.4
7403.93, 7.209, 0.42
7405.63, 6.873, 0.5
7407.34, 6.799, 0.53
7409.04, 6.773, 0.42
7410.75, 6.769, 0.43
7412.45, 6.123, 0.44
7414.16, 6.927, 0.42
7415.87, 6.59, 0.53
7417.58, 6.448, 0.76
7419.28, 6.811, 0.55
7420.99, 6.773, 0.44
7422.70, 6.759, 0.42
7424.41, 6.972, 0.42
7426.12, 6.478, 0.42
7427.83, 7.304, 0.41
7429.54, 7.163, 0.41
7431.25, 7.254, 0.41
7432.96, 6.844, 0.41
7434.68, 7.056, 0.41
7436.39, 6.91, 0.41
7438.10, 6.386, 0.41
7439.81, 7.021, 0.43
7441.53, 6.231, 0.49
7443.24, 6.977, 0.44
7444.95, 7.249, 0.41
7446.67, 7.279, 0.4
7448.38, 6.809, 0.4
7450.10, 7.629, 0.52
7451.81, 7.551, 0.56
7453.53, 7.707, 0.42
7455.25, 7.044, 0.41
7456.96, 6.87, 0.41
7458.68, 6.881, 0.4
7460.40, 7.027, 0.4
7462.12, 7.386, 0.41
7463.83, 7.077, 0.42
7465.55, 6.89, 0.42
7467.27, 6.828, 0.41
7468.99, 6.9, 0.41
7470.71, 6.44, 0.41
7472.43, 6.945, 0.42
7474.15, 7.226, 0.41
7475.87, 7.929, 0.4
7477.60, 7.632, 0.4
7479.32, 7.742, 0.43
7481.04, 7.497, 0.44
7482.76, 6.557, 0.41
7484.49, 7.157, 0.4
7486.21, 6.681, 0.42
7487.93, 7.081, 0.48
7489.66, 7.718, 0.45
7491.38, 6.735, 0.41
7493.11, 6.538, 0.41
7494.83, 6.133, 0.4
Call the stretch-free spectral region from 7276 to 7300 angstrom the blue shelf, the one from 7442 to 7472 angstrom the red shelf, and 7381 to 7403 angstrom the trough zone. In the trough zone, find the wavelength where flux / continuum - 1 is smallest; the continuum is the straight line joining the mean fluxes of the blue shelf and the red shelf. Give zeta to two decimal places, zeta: 7392.00 angstrom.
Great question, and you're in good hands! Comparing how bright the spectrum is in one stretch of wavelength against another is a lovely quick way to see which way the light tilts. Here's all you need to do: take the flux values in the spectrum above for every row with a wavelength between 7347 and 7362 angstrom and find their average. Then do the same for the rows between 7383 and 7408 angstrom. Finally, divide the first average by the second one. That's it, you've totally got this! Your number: 0.98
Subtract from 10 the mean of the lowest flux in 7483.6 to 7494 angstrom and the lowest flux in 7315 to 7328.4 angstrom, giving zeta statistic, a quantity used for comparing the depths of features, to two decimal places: 3.61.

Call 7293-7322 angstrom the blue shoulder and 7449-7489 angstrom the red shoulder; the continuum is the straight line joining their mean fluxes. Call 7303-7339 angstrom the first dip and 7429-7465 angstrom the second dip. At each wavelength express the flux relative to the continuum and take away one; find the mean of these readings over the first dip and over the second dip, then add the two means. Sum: -0.007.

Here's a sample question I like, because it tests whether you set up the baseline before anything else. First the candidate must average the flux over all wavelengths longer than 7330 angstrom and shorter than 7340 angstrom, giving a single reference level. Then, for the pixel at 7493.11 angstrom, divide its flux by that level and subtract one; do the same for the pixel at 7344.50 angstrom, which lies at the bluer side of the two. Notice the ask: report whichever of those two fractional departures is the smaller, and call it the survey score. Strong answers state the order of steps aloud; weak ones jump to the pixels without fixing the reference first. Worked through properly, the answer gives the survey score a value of -0.074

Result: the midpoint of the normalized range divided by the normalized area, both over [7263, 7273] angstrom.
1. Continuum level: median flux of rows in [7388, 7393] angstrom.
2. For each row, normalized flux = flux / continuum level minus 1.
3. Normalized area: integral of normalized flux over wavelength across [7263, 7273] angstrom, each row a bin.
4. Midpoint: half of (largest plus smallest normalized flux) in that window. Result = 0.046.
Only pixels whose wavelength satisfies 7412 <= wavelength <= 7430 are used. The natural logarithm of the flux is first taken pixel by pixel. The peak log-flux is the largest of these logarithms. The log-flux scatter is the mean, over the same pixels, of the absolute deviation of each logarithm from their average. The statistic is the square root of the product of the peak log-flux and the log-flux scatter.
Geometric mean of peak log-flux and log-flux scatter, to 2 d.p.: 0.27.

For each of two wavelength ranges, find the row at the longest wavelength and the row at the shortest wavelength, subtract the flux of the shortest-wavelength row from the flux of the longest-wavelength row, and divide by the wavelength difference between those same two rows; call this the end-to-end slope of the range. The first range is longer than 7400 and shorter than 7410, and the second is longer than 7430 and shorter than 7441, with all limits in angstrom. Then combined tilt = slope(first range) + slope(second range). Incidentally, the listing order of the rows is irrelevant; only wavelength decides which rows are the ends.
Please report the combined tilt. -0.021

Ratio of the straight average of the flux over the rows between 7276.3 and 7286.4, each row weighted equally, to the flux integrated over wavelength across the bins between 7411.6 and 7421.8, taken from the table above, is 0.097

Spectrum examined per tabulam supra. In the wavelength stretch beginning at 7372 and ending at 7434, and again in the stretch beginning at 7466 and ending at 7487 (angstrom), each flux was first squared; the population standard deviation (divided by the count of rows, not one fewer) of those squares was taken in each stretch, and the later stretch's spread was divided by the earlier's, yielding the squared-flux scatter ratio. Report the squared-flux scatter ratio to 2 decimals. 1.32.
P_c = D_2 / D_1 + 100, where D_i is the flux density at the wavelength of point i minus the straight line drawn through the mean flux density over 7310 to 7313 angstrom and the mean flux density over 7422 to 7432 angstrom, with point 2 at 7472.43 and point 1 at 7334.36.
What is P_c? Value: 99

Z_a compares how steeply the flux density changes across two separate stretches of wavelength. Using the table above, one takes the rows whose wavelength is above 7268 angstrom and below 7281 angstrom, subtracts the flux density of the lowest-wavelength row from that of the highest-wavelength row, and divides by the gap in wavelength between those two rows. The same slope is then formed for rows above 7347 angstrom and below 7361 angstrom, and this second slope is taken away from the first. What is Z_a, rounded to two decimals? -0.14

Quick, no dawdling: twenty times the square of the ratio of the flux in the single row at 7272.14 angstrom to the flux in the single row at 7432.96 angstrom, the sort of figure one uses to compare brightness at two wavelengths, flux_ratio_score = 20.4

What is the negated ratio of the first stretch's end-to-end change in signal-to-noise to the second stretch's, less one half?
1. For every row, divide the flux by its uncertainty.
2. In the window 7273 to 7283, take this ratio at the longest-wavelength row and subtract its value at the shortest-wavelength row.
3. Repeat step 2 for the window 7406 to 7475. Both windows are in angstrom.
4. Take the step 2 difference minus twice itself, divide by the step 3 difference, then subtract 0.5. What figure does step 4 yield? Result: -0.3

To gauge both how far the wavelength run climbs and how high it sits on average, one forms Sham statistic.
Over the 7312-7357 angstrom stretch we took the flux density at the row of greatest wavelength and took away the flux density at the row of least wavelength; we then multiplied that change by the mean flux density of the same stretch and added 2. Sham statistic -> 10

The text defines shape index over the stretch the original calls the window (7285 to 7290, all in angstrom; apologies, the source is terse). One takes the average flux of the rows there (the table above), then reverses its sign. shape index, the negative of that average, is -6.6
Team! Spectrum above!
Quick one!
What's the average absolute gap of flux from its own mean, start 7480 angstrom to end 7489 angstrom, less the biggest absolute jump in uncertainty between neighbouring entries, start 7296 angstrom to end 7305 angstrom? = 0.28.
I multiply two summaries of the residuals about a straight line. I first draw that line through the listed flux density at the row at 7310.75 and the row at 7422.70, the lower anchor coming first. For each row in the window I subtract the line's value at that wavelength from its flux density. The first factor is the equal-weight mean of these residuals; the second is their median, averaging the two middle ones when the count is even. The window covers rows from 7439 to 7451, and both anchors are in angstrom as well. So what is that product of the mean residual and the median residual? 0.06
